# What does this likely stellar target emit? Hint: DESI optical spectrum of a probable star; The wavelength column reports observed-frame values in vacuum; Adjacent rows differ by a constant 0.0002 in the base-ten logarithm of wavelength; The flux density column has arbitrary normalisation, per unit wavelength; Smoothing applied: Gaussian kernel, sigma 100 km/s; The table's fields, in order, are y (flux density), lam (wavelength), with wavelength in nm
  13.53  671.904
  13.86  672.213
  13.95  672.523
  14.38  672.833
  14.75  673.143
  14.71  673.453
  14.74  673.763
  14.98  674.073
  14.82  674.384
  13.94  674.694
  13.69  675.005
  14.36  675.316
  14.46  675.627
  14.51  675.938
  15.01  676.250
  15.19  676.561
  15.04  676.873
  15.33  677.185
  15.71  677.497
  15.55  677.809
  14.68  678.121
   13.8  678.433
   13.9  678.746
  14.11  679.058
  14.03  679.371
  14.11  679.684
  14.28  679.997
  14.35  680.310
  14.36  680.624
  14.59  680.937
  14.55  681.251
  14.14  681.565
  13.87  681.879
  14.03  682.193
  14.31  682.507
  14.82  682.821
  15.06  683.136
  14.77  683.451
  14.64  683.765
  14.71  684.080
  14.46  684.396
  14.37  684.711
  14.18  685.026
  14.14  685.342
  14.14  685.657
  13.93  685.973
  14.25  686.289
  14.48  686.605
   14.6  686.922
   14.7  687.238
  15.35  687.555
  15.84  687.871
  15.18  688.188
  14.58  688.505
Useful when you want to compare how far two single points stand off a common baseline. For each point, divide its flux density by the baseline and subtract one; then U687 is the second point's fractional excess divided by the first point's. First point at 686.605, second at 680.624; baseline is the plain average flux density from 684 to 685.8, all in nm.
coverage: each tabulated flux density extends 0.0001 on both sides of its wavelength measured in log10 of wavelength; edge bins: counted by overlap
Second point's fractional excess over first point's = 0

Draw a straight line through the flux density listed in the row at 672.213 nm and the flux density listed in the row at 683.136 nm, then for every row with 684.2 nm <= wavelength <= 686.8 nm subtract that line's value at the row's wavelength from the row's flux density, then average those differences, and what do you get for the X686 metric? -1.1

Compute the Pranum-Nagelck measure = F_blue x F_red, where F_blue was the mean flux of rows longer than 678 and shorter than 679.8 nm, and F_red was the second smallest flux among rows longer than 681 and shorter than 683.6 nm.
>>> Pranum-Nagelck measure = 198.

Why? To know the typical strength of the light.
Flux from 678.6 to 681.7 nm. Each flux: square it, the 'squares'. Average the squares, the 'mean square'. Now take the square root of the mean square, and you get 14.2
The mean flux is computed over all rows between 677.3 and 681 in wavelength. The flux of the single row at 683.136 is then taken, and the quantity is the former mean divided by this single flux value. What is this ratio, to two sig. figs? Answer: 0.96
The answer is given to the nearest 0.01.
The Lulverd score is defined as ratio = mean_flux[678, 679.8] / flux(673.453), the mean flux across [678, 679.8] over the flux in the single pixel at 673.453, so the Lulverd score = 0.96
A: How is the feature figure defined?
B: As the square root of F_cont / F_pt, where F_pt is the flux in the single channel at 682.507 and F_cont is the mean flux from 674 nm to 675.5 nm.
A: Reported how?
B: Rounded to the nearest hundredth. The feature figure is 1.00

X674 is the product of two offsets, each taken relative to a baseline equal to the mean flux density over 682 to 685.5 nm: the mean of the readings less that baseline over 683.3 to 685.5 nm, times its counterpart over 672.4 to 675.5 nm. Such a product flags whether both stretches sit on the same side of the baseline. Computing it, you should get 0.002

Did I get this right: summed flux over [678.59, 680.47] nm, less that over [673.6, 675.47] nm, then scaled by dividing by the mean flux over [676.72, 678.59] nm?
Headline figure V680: -0.12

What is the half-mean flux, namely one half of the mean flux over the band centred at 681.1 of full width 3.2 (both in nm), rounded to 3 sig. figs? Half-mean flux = 7.13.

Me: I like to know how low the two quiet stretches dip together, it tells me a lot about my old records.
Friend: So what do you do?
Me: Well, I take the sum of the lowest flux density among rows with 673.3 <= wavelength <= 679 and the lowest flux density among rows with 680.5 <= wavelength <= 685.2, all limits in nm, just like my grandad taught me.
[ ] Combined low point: 27.6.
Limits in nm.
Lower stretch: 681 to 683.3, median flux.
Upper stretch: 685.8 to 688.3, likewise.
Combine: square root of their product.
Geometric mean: 14.5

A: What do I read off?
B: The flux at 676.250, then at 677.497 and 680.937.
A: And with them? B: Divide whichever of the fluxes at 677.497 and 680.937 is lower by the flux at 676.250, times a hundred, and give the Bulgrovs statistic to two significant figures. 97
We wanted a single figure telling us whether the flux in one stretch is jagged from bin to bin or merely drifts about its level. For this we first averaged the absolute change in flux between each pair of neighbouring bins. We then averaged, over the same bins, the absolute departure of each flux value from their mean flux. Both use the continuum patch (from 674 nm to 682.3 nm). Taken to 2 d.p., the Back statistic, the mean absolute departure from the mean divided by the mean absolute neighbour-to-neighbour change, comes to 1.57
